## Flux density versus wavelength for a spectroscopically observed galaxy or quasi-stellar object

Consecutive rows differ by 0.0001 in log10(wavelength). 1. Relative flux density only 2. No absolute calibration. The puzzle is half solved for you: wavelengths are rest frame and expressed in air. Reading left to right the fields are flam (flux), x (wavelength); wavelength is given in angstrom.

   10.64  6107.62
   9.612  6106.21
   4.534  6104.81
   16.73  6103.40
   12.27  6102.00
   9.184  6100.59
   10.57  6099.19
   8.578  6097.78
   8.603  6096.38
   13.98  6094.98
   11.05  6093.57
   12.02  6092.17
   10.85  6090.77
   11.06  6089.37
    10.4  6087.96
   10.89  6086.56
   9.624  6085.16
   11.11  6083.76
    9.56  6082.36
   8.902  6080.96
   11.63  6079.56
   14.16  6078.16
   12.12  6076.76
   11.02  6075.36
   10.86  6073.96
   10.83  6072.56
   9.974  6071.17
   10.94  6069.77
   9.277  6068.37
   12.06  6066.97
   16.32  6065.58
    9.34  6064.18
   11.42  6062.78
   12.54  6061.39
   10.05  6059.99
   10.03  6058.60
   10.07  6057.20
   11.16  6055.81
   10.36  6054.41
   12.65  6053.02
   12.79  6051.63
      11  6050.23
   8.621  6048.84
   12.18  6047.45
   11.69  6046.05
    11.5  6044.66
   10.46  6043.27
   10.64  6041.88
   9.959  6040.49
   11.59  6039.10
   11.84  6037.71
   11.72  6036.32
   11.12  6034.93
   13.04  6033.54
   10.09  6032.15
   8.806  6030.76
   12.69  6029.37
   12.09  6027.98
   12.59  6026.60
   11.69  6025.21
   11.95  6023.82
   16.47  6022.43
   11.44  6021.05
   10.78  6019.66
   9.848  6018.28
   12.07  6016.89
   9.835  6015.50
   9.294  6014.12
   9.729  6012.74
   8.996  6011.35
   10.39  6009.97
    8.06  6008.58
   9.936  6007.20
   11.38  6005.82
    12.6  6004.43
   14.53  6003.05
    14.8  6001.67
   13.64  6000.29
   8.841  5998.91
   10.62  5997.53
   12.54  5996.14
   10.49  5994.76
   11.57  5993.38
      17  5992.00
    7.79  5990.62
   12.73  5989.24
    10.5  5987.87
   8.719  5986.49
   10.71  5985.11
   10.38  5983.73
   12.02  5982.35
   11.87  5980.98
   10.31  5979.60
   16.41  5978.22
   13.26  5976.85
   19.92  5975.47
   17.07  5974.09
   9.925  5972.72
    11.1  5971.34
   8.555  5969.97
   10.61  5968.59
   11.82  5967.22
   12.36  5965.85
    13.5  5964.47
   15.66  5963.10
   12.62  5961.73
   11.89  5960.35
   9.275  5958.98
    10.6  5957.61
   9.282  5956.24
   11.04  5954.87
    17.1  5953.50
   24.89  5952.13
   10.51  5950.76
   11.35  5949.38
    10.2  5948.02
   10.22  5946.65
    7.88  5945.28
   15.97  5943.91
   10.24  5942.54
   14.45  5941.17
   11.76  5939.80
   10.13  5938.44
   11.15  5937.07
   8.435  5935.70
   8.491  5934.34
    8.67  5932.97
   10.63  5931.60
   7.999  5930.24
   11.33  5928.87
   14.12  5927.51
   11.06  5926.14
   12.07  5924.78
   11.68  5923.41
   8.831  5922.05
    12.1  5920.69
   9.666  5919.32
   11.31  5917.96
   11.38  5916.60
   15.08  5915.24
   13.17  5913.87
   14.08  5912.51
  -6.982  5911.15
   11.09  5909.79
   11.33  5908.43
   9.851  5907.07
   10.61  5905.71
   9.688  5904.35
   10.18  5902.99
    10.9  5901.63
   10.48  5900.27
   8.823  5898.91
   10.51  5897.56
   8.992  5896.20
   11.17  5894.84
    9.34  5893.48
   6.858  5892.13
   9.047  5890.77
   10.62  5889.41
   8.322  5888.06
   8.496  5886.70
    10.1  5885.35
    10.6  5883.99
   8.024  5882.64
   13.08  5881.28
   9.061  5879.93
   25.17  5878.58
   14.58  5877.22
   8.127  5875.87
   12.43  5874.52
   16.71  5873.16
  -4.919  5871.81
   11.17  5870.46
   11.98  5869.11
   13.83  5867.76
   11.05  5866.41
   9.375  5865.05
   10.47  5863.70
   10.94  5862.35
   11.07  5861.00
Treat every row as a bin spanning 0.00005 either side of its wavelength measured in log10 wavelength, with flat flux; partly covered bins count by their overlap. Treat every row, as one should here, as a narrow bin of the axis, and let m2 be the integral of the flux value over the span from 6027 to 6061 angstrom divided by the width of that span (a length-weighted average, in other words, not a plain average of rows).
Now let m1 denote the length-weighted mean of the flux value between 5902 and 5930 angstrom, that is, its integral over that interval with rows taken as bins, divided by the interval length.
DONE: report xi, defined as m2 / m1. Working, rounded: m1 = 10.5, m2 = 11.12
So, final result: 1.05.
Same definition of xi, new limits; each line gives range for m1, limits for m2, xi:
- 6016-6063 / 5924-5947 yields 0.96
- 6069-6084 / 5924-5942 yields 0.98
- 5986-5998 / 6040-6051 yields 0.95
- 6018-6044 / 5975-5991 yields 1.04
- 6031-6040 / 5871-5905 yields 0.90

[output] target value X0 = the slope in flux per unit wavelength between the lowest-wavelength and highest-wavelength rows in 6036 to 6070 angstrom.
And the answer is -0.02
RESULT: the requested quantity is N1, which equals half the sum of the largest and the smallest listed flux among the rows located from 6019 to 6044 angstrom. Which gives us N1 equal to 12.6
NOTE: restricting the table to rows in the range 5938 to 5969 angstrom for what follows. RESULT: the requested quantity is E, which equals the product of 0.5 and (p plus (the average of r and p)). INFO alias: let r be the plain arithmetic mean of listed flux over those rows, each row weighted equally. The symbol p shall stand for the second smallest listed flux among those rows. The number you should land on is 10.0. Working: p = 9.275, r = 12.3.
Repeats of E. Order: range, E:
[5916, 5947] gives 8.7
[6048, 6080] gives 9.8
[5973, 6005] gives 9.7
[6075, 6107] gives 9.1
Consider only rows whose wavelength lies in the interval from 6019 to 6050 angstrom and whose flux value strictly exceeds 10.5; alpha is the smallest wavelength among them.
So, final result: 6019.66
